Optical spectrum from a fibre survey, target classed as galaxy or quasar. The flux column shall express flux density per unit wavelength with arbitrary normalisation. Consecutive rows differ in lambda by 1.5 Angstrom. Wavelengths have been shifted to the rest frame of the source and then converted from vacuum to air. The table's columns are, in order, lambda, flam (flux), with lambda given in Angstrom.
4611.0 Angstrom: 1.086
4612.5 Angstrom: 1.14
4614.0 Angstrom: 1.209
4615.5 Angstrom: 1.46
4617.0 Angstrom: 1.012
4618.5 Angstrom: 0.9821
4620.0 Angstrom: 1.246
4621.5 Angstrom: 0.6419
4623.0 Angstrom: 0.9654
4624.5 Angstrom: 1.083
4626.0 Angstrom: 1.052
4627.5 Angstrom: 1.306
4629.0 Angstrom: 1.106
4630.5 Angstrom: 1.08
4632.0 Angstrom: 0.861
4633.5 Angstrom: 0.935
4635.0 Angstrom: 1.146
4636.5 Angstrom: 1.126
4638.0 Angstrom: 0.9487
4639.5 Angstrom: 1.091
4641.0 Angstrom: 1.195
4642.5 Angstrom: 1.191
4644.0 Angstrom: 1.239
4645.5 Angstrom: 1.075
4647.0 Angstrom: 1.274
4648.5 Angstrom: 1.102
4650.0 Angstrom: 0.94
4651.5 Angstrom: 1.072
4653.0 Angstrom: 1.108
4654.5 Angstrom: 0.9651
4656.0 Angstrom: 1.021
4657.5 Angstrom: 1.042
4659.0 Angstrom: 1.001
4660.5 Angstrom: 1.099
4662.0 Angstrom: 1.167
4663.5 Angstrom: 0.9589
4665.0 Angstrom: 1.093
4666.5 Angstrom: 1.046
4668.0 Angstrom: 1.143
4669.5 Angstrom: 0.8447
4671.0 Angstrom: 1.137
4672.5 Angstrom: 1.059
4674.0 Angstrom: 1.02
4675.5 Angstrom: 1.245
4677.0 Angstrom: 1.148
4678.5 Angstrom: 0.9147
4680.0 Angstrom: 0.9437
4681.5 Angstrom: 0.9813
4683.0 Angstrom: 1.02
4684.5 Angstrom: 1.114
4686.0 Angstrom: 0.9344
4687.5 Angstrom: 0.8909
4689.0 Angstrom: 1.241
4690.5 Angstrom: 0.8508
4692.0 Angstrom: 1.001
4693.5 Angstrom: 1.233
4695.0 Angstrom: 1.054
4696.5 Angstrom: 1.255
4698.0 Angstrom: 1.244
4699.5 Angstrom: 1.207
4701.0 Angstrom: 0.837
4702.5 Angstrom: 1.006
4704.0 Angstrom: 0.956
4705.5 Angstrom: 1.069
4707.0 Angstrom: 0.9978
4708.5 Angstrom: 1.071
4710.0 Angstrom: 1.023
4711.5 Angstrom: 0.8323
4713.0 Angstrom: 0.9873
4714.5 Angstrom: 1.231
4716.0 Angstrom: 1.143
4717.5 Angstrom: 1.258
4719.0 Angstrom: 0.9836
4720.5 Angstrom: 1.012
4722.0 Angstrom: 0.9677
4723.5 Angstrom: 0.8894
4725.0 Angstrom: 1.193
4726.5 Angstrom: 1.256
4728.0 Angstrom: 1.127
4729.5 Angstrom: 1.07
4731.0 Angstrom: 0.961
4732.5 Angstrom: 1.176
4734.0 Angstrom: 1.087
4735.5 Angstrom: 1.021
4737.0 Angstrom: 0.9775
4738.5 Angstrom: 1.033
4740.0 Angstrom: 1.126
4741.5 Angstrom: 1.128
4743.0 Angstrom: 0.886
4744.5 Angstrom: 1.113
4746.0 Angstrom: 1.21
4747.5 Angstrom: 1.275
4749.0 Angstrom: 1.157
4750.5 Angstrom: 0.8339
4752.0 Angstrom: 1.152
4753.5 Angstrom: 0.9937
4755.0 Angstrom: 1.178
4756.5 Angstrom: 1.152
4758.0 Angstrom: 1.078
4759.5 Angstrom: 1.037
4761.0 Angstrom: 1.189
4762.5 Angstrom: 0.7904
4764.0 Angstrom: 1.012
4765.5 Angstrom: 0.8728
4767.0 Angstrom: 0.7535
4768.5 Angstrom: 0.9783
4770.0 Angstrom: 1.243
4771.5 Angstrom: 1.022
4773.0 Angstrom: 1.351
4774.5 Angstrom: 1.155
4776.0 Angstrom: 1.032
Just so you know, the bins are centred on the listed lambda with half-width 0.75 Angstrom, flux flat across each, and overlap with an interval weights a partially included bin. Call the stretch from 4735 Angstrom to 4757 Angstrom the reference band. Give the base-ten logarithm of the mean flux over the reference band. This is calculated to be 0.034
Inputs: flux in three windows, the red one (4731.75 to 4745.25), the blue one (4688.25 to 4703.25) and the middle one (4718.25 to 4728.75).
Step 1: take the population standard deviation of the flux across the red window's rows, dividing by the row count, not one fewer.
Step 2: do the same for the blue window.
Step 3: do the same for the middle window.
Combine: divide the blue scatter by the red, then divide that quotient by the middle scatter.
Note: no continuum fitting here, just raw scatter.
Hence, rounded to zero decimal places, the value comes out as 15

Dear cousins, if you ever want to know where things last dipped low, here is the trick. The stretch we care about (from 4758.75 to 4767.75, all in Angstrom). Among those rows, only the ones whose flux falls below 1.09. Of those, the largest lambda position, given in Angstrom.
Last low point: 4767.0 Angstrom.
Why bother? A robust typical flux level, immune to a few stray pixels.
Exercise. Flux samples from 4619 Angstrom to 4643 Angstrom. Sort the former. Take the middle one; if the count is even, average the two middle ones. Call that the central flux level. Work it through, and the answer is 1.09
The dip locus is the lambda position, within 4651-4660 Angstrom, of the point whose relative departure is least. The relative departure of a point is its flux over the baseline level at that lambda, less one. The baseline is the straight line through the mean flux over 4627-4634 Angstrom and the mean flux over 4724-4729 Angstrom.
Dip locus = 4654.5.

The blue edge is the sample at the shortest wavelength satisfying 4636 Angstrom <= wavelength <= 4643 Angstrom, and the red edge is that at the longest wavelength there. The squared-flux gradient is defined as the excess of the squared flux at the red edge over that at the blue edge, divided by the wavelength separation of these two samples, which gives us 0.03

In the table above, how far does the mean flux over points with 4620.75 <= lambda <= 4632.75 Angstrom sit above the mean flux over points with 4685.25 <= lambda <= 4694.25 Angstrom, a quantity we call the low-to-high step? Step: -0.013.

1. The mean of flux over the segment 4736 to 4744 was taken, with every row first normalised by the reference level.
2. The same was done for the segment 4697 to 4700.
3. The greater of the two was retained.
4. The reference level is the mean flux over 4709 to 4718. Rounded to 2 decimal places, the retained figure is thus 1.14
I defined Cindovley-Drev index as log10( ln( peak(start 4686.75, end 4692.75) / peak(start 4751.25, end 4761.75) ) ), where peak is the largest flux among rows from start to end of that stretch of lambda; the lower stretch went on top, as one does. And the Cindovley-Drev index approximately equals -1.37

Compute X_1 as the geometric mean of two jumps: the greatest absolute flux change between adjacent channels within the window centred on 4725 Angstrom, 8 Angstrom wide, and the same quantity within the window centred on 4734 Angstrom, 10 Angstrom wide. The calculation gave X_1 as 0.26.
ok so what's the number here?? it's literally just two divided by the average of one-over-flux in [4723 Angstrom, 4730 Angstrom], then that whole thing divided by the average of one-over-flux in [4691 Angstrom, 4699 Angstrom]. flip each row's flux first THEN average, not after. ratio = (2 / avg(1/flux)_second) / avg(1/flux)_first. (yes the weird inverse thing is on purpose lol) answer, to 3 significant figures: 2.50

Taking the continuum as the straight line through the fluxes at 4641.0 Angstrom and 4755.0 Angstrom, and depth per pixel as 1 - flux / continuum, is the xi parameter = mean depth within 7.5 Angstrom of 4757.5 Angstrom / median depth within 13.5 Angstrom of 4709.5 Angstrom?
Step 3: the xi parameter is 0.82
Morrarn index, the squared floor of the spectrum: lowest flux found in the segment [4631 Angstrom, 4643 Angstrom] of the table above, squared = 0.74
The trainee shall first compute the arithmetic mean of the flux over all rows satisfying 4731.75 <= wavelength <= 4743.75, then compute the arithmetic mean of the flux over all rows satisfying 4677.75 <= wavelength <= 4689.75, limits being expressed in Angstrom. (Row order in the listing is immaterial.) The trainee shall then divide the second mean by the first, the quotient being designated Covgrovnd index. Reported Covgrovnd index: 0.95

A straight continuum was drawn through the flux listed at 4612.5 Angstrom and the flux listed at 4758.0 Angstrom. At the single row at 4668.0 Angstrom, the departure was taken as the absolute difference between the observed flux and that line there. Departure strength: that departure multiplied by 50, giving 1.3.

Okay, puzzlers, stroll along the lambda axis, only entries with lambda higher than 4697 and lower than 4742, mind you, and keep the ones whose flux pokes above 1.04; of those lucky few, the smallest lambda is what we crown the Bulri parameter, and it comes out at 4698.0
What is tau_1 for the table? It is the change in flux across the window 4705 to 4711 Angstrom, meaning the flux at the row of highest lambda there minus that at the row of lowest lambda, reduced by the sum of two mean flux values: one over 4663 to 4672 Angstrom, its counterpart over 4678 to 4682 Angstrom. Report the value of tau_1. -2.03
